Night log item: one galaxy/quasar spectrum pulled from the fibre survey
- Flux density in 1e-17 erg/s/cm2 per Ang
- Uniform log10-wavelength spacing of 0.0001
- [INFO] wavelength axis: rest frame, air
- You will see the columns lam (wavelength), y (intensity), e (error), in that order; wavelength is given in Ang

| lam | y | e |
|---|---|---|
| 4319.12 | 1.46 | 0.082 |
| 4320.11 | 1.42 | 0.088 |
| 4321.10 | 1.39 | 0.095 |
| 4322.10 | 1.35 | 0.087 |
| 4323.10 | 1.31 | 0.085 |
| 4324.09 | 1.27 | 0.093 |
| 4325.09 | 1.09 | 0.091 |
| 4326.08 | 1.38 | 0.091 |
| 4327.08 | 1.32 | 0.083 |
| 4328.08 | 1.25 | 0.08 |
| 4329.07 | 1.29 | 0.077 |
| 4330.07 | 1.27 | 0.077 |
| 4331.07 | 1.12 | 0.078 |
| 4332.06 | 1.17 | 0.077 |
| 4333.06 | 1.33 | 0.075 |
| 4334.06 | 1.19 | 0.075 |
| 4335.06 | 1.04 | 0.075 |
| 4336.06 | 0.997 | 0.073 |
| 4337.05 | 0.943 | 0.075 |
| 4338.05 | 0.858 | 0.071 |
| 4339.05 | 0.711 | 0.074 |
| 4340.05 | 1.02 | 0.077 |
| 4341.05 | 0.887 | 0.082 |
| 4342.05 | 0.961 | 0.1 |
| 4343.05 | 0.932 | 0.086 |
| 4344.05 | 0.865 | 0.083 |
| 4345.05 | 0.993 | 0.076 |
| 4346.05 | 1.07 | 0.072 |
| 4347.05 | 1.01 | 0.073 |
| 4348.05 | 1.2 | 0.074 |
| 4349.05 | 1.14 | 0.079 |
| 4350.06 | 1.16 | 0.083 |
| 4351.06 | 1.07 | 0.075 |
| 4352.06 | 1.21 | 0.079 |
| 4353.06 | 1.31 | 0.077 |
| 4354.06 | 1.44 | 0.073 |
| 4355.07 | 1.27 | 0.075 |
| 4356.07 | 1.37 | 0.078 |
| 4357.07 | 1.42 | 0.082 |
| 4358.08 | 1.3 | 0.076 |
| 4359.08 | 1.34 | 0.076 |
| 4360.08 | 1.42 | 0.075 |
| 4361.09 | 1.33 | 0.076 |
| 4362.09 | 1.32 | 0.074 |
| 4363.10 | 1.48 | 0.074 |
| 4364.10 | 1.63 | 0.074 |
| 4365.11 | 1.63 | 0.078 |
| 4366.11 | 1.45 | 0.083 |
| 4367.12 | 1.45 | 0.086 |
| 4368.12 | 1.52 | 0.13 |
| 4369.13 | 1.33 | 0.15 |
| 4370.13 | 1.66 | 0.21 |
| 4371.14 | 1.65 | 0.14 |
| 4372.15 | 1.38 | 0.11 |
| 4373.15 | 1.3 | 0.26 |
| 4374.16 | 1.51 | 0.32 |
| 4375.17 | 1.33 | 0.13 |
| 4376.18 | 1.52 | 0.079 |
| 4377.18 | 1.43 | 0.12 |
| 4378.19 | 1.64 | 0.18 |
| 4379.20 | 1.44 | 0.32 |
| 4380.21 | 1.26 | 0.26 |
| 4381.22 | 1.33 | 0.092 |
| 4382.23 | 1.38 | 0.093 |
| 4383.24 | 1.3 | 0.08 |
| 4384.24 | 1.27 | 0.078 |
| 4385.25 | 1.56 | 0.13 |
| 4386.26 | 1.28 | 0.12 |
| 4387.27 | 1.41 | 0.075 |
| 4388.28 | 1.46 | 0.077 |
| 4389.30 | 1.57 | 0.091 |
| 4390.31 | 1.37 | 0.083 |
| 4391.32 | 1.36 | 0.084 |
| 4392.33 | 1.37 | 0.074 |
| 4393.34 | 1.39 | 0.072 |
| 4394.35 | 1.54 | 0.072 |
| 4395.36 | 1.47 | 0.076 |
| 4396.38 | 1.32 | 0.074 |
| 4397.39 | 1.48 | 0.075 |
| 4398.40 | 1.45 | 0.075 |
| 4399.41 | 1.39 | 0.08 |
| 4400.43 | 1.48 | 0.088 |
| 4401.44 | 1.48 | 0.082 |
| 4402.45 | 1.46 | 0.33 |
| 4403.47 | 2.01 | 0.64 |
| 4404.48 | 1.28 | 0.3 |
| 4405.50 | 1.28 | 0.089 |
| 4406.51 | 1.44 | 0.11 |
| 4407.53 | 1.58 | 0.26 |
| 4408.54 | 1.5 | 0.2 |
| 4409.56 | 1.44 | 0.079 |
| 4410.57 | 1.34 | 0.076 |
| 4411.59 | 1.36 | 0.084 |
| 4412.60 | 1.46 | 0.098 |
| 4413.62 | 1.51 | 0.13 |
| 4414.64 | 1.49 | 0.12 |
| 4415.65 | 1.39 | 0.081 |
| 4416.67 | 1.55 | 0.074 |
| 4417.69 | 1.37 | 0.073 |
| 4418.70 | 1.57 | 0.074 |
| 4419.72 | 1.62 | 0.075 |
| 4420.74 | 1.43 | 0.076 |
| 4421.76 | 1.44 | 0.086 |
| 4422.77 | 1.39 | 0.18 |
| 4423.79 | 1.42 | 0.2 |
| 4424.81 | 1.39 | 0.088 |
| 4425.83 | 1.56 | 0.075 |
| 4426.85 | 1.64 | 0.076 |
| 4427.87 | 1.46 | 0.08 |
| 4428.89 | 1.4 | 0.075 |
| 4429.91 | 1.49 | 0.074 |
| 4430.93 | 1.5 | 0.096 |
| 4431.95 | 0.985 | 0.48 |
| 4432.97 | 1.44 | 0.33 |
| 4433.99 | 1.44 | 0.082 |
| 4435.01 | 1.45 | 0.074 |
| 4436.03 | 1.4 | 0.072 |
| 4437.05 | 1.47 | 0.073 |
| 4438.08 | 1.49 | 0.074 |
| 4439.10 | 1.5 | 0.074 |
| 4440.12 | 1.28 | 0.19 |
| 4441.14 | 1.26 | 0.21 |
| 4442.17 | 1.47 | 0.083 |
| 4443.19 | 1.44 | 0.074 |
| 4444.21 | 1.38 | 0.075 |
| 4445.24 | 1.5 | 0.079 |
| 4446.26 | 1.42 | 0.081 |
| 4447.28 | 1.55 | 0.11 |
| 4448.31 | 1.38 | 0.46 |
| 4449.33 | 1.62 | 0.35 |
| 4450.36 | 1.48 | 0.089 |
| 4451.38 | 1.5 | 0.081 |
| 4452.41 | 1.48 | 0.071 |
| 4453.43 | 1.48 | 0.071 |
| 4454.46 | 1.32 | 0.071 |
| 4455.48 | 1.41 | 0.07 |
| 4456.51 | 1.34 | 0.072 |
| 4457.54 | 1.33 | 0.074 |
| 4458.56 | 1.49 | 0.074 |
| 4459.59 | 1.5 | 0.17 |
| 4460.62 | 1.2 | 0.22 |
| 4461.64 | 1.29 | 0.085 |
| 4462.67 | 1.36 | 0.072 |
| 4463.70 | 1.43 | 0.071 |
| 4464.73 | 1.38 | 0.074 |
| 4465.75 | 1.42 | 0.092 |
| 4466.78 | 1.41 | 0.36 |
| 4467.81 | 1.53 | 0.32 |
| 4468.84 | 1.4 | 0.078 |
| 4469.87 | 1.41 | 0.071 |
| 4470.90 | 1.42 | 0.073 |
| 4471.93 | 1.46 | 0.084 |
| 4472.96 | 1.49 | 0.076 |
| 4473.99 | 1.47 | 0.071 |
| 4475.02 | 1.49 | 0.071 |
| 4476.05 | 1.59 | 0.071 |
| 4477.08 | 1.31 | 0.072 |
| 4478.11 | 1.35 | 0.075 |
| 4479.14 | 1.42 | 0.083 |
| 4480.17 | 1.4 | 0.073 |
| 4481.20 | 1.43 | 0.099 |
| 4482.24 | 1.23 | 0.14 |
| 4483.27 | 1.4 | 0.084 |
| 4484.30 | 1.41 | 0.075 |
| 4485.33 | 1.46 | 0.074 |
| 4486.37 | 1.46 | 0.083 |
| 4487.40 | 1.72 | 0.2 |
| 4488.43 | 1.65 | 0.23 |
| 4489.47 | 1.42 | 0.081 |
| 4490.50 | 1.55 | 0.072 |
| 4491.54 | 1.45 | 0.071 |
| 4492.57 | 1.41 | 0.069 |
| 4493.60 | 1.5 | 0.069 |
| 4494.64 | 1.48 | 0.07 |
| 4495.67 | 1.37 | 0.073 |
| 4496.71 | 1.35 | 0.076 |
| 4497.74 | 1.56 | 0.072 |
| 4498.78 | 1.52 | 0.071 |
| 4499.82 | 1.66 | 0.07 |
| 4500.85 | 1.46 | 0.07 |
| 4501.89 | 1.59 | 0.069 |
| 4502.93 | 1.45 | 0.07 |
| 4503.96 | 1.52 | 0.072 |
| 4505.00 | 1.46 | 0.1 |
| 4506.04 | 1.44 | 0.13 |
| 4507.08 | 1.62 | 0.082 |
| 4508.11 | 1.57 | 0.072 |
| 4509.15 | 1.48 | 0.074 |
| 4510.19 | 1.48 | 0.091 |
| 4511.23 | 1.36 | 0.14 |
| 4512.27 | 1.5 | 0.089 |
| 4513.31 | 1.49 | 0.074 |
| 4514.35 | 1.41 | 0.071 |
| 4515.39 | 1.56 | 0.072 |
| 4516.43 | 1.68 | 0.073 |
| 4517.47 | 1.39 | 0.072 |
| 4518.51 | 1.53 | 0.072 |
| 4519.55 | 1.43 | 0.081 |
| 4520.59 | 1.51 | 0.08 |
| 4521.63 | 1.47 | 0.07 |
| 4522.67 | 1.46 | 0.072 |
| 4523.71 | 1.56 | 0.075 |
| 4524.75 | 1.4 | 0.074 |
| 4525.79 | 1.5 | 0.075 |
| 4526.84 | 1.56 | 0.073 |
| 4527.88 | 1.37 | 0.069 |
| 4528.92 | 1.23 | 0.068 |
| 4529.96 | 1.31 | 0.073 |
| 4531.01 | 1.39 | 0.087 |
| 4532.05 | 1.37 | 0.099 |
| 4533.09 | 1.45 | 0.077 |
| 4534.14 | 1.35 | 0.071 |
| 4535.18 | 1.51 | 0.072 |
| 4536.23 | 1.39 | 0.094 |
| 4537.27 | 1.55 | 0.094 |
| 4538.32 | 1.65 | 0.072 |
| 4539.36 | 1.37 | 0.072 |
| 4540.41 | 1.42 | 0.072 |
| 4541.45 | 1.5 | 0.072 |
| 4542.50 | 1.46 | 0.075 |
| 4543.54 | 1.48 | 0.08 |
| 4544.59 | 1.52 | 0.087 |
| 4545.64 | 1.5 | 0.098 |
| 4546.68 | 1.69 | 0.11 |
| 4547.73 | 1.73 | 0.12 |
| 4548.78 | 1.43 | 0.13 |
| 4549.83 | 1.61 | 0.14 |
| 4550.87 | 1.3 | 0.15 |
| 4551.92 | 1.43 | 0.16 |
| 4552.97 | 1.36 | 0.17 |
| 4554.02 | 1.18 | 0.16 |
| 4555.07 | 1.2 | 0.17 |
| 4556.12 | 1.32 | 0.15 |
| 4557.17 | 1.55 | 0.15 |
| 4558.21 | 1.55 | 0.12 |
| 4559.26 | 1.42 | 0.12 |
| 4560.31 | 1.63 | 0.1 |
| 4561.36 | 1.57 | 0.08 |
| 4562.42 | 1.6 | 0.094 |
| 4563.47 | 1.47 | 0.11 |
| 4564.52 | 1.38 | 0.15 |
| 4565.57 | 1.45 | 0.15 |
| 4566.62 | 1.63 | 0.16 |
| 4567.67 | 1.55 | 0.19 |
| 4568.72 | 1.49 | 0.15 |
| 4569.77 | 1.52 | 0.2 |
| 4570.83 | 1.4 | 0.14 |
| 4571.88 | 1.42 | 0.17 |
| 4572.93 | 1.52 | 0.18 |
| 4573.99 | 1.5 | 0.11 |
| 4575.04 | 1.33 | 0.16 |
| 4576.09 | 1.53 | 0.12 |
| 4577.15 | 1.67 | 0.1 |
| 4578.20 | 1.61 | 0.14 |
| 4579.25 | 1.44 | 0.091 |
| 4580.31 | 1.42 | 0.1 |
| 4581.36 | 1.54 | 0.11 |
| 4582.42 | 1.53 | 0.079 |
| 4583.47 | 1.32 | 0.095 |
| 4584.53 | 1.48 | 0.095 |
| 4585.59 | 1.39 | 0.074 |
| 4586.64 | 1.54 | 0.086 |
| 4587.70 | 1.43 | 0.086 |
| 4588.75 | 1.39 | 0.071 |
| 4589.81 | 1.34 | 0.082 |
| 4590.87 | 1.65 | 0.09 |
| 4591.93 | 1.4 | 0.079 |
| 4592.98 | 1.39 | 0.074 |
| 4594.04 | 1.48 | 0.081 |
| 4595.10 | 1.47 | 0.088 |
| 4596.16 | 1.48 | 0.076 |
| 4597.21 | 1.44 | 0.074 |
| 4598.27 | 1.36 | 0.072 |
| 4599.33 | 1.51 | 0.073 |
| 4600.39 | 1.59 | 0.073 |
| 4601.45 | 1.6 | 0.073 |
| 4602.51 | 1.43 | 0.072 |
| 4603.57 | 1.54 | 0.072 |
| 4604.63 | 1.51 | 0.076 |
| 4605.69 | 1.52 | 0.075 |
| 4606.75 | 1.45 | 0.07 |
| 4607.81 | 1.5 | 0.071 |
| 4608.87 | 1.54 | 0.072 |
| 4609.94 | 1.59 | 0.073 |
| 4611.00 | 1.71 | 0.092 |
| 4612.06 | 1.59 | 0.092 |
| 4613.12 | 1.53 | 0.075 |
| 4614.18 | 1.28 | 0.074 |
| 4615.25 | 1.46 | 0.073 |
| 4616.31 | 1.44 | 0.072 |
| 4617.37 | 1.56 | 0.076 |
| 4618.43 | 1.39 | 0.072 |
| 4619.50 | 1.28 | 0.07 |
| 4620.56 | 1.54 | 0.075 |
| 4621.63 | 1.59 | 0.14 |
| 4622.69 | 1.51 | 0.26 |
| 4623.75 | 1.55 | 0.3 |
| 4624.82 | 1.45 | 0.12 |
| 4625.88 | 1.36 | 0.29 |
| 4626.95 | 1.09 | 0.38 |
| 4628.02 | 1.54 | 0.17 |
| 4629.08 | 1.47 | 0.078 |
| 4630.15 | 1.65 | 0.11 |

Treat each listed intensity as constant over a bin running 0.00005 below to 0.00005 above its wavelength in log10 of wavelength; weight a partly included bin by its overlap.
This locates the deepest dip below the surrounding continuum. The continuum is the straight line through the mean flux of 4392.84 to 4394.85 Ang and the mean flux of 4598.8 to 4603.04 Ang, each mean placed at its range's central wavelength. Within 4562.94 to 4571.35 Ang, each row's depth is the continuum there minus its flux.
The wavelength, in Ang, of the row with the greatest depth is 4564.52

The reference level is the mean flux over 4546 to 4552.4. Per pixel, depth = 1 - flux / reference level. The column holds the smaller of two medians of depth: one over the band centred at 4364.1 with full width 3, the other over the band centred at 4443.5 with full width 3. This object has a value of -0.06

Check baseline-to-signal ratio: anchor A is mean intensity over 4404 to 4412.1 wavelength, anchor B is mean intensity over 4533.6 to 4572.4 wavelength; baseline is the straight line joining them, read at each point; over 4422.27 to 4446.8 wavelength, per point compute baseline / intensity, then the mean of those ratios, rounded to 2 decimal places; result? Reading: 1.00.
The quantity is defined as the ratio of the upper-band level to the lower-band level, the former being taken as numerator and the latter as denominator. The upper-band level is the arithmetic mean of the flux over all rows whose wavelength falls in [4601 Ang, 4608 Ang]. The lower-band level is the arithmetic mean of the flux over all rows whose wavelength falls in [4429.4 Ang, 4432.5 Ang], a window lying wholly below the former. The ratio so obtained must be 1.14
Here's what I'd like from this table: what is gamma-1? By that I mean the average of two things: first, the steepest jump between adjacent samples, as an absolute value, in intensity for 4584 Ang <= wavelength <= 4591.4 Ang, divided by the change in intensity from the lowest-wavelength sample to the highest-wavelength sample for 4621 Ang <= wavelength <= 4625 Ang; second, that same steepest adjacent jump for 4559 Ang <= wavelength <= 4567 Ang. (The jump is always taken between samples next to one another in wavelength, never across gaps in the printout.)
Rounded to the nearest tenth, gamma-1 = -1.0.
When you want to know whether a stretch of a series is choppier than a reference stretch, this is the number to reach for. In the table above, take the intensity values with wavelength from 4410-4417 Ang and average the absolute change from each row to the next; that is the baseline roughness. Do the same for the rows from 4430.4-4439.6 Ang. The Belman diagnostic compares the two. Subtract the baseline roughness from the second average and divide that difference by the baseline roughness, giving 0.88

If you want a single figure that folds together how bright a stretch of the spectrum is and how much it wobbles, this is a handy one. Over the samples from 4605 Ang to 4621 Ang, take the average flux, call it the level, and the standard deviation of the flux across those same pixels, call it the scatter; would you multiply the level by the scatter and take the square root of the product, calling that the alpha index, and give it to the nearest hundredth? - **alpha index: 0.41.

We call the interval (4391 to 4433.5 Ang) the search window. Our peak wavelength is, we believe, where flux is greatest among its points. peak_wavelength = 4403.47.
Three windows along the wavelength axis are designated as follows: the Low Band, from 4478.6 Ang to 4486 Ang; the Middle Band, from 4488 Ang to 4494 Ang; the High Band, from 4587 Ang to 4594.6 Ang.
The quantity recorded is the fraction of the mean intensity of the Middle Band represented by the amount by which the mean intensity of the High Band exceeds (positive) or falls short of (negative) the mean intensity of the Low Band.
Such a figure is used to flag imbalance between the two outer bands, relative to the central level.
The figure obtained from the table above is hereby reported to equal 0.03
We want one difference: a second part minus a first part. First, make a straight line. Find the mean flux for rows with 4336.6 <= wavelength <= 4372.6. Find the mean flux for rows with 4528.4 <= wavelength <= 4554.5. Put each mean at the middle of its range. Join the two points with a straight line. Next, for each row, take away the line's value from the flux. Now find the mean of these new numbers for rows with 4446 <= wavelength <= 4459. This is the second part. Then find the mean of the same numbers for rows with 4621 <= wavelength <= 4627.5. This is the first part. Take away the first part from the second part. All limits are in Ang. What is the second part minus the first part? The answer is 0.21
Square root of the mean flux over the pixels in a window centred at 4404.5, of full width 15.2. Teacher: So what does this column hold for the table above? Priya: 1.21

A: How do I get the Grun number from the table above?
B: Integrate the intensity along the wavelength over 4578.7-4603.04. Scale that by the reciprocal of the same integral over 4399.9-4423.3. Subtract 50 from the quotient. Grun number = -49.0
